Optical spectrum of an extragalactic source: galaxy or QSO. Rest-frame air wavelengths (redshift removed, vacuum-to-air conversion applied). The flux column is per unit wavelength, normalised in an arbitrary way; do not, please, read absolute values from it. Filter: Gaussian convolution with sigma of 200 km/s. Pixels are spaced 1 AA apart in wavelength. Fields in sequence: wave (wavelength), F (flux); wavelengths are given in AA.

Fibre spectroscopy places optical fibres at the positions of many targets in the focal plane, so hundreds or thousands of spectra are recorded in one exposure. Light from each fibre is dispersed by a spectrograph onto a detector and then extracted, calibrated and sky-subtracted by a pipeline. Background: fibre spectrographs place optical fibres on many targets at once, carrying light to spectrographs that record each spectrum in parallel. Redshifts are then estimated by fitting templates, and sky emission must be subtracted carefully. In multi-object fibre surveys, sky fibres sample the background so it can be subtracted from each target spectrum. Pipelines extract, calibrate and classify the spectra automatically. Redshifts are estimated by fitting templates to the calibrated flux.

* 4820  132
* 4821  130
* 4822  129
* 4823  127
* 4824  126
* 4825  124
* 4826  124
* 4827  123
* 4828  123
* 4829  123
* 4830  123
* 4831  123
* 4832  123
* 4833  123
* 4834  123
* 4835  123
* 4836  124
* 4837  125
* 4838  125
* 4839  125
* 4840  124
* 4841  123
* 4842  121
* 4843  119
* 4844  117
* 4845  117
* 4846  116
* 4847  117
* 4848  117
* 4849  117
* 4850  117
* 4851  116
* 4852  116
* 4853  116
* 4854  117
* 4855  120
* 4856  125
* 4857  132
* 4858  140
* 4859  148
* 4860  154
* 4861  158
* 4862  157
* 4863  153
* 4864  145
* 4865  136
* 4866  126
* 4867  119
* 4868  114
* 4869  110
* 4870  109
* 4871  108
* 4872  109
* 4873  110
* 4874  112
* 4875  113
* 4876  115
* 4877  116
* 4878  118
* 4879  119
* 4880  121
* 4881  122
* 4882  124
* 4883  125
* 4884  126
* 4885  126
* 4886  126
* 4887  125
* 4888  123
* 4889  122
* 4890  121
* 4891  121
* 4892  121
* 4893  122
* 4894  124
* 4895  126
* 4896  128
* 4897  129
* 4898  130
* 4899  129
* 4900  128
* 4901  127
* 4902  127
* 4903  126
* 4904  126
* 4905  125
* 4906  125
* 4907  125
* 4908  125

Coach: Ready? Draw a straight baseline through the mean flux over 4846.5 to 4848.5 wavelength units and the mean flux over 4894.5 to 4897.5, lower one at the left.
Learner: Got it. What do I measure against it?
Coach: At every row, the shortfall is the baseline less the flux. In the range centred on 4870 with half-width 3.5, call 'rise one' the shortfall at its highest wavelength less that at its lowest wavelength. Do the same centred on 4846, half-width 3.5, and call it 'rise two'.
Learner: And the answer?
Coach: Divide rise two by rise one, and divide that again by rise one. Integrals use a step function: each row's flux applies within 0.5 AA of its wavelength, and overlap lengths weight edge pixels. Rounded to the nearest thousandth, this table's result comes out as 0.031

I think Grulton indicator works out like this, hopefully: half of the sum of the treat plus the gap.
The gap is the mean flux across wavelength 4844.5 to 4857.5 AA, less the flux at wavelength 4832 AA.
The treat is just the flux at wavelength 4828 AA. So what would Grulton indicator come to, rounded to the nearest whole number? 59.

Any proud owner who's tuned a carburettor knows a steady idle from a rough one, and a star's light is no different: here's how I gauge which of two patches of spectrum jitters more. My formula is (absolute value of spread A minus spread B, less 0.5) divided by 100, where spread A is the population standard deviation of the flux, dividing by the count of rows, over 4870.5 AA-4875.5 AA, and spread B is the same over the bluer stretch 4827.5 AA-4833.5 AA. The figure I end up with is 0.014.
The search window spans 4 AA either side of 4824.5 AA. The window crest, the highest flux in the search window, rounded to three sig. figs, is 130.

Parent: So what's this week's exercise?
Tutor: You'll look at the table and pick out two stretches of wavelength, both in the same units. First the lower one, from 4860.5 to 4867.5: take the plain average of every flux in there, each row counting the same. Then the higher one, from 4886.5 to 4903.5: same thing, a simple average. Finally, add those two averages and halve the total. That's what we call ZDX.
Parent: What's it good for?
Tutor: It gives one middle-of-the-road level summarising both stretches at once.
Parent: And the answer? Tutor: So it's 134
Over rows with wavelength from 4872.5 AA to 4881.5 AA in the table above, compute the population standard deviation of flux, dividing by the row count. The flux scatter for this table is 3.9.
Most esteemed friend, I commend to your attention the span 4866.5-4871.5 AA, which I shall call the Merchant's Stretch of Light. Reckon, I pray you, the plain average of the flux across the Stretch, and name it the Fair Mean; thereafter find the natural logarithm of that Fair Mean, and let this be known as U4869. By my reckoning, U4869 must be 4.72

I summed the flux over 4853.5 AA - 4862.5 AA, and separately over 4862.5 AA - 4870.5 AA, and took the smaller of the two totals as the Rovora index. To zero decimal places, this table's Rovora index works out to 1012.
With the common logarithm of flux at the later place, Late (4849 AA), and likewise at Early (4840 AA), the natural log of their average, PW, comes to 0.733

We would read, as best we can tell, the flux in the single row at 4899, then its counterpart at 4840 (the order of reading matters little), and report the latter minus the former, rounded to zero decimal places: -5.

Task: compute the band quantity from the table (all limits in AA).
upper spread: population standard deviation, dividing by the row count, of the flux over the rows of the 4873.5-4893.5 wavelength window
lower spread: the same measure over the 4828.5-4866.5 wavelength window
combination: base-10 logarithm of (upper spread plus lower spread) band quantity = 1.22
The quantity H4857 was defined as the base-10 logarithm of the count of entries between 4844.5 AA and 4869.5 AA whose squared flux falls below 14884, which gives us 1.15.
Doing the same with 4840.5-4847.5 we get 0.78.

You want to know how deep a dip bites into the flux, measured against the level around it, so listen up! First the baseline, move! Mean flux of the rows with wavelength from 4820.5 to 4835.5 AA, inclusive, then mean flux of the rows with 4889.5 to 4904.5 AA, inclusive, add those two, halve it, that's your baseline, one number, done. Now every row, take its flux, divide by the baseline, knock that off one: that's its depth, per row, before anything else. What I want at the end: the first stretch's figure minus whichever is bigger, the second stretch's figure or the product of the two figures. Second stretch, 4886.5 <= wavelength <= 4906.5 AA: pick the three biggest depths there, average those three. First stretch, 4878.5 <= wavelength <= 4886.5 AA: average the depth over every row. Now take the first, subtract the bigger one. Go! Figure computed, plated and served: -0.02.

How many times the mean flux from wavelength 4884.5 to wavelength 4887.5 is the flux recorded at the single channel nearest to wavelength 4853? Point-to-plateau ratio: 0.92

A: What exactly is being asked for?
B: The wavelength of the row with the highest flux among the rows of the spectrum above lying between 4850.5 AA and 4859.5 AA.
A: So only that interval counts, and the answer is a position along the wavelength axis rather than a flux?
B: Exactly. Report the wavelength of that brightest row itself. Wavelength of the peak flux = 4859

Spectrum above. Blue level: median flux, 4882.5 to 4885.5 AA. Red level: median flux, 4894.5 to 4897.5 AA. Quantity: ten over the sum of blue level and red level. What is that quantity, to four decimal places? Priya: 0.0394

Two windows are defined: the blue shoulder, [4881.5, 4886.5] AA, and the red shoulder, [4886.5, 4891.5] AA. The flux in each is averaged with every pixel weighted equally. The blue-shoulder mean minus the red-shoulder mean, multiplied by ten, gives 30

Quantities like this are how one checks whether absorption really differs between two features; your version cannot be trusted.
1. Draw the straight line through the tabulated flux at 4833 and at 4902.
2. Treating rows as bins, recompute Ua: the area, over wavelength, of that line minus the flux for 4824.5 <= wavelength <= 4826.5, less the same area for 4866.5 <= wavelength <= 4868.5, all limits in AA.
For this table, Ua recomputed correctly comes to -20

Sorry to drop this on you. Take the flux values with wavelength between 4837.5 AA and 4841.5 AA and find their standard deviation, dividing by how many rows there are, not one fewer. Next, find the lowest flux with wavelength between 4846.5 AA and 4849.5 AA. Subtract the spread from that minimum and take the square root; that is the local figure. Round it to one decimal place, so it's 10.8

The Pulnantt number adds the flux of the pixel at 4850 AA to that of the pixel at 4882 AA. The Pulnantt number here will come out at 241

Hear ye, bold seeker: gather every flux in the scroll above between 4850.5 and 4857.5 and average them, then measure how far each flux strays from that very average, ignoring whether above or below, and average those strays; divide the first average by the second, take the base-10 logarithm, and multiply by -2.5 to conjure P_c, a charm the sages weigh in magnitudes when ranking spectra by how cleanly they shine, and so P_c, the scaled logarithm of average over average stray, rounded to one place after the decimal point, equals -3.5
